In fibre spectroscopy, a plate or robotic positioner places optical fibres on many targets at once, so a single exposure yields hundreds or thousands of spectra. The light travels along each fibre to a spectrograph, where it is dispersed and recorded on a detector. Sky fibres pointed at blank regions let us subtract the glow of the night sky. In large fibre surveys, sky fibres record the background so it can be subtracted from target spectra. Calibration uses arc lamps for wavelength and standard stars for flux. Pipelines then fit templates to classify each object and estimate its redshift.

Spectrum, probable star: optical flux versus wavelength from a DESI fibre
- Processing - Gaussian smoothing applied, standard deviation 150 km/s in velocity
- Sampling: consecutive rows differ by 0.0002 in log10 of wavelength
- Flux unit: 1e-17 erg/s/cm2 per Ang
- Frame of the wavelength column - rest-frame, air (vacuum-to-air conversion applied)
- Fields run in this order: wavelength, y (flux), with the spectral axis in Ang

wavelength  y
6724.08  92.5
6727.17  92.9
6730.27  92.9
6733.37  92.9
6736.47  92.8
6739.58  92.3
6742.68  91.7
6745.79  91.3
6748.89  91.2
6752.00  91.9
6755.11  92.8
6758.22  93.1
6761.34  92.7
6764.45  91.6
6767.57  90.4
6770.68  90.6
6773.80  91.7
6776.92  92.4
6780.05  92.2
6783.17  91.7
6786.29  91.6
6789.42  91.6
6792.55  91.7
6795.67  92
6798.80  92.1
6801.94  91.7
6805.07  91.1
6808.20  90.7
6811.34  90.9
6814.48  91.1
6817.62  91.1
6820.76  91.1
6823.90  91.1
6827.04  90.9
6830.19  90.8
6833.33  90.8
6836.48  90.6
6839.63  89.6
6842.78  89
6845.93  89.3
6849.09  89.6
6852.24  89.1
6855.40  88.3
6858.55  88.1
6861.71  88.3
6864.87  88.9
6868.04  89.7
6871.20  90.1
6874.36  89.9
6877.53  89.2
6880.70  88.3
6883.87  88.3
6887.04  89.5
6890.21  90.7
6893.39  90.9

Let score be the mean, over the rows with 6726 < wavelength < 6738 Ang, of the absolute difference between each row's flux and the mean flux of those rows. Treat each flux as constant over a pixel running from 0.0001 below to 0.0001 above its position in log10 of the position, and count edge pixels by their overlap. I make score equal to 0.04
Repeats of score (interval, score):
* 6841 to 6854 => 0.20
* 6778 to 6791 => 0.21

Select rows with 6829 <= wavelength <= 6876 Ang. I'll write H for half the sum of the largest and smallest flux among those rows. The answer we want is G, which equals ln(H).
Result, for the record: 4.49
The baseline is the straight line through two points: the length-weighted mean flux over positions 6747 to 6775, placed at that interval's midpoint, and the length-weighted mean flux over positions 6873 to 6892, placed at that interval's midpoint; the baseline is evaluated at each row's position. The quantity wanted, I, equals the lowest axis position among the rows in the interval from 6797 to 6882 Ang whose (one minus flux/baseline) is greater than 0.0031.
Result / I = 6839.63 Ang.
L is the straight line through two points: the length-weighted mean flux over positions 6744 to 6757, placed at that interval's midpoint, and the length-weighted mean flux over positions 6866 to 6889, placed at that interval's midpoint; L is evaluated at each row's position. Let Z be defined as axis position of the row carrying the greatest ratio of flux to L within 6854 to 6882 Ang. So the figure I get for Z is 6871.20 Ang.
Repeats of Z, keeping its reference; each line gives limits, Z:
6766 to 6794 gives 6776.92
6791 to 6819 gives 6798.80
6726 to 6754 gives 6733.37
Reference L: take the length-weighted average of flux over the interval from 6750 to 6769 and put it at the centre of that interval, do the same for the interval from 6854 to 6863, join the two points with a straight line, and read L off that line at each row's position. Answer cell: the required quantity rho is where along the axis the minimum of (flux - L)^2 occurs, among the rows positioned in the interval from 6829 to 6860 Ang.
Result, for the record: 6842.78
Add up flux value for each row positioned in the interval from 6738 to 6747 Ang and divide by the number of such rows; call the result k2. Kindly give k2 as 91.8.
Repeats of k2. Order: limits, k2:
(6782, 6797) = 91.7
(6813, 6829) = 91.1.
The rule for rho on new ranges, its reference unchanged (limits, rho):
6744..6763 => 6752.00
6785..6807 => 6786.29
